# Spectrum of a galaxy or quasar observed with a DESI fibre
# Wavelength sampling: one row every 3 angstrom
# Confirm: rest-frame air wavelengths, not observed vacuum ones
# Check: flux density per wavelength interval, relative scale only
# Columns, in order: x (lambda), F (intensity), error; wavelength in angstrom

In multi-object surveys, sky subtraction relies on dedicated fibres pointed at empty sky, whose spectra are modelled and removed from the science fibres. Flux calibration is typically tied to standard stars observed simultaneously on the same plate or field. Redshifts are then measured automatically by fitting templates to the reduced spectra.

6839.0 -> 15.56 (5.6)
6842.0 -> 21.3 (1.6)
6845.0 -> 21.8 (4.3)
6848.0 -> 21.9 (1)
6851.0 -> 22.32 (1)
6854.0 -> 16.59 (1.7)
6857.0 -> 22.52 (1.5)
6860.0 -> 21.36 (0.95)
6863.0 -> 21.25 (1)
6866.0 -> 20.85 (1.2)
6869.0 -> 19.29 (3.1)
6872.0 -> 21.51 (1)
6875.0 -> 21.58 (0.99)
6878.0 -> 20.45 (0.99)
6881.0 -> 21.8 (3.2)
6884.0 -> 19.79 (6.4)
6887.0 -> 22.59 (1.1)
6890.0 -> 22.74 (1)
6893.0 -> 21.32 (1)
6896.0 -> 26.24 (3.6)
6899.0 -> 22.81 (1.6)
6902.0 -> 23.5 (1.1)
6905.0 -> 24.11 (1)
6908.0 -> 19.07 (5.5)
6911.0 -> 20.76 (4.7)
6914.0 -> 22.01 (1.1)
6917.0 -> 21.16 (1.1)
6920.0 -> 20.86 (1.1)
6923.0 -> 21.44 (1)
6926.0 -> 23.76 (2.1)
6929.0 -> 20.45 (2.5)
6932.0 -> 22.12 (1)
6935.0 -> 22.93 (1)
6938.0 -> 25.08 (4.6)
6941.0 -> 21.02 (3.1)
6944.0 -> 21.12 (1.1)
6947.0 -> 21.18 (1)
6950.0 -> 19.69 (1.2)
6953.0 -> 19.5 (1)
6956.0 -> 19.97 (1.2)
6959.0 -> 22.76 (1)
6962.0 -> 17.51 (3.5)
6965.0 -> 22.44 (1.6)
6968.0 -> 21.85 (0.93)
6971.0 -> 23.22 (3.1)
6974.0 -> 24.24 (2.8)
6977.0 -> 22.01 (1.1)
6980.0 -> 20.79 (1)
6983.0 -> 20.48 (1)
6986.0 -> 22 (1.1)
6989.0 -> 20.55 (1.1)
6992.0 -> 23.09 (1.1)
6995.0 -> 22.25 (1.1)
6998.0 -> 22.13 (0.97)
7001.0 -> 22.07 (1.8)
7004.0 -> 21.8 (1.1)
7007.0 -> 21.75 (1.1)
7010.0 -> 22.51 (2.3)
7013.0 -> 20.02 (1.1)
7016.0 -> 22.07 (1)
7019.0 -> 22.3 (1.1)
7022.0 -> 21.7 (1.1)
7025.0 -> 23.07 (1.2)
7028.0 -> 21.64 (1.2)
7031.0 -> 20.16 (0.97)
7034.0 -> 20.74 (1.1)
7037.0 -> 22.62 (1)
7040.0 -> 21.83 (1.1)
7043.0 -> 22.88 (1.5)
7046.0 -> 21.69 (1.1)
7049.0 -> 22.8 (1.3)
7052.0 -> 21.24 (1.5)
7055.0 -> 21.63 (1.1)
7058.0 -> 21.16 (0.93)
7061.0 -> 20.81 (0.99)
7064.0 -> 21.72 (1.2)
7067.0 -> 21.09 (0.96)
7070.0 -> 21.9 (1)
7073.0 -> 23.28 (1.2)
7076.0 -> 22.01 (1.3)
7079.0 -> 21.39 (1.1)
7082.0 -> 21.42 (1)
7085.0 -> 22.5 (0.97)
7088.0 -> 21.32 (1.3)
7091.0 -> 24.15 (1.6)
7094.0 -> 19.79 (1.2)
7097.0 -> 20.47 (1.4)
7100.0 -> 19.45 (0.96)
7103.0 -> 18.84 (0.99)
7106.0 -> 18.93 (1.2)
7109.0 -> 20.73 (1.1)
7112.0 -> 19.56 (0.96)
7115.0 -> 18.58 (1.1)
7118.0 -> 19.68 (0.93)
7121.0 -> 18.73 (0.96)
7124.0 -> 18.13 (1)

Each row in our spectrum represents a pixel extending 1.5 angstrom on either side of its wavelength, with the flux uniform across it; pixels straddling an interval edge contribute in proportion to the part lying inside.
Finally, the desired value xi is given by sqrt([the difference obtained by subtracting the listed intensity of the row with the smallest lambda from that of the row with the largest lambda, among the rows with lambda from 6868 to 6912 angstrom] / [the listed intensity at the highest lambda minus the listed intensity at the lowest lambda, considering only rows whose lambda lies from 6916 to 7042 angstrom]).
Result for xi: 1.48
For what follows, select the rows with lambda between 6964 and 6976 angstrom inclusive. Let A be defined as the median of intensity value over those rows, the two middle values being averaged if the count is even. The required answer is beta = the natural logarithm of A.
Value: 3.13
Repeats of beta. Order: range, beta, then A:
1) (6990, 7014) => 3.10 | 22.1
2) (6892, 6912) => 3.13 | 22.8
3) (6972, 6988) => 3.09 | 22.0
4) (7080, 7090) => 3.06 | 21.4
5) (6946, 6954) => 2.98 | 19.7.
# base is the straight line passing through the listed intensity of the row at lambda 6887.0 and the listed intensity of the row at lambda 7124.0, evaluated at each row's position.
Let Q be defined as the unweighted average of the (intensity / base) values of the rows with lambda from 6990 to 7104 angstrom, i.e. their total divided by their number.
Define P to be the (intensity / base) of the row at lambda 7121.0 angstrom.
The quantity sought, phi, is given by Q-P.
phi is 0.08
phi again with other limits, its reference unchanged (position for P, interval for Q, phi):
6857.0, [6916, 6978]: 0.04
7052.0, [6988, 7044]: -0.01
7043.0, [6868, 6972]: -0.18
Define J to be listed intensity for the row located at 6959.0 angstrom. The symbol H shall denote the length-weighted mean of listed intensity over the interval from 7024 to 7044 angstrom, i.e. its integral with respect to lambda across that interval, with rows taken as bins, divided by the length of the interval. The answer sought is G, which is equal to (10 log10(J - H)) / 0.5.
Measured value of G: 0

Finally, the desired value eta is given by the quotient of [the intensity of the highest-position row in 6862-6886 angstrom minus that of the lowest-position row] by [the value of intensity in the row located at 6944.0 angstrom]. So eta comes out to -0.07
